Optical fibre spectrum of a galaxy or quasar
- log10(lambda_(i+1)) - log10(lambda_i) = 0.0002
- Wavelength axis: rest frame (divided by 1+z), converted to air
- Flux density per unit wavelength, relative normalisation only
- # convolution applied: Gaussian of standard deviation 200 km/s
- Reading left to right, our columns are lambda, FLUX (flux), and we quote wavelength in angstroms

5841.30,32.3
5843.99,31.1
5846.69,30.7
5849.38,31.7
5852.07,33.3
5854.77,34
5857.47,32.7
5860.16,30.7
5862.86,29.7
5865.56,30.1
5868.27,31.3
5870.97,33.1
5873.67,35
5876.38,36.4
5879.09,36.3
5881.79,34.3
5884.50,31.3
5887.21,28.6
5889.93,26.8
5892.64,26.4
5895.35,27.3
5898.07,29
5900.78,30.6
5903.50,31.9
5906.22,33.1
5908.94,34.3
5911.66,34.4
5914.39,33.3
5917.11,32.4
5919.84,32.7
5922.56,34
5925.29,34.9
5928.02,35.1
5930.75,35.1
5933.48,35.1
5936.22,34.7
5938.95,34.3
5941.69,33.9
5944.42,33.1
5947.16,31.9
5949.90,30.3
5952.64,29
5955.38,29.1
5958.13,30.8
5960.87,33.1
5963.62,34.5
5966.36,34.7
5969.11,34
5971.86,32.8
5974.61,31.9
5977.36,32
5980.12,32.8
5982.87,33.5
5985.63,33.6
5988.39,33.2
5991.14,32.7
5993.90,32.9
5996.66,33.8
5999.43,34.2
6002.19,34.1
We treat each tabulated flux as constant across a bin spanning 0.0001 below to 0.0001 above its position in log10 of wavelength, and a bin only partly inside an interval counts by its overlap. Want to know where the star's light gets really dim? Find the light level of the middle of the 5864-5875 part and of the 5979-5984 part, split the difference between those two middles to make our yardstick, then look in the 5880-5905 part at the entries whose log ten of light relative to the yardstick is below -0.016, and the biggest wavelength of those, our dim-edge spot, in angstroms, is 5900.78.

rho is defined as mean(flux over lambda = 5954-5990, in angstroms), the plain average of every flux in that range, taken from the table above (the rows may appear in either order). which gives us 32.8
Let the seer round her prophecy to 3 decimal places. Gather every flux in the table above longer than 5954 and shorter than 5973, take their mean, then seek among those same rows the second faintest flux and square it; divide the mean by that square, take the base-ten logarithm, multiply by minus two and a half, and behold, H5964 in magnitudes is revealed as 3.656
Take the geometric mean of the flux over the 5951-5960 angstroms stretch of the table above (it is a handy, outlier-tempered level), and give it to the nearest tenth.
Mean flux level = 29.6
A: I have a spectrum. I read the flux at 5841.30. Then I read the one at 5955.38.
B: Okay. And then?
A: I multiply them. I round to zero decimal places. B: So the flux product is 940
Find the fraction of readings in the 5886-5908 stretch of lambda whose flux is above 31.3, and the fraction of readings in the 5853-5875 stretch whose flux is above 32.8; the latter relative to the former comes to 1.5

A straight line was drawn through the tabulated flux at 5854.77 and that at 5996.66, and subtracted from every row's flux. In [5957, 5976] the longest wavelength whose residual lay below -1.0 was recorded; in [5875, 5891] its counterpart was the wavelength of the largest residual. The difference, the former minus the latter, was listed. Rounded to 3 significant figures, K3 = 98.2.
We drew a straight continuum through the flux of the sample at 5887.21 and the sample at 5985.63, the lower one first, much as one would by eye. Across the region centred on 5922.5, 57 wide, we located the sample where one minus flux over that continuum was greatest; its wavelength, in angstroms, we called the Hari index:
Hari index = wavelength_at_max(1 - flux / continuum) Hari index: 5895.35 angstroms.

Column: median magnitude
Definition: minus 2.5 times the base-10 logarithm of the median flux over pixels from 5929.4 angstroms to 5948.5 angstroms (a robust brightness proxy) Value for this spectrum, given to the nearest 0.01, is -3.84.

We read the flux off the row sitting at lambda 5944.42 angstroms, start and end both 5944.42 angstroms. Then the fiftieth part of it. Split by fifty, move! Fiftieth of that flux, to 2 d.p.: 0.66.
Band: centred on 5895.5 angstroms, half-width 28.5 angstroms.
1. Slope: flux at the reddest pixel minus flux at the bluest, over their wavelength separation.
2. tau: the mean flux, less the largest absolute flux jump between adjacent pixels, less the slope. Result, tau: 29.0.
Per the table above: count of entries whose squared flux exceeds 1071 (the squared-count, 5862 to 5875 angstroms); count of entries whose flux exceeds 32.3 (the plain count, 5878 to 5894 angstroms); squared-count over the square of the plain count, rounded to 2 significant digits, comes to 0.50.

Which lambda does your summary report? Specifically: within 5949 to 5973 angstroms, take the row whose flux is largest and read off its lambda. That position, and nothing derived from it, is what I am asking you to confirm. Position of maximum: 5966.36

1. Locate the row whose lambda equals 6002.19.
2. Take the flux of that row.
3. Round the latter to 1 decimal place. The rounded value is 34.1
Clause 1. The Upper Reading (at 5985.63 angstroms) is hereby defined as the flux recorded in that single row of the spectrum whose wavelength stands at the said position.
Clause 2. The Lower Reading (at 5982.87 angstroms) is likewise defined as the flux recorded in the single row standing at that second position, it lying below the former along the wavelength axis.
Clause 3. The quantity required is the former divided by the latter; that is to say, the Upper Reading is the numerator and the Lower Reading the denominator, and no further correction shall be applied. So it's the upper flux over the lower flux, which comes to 1.00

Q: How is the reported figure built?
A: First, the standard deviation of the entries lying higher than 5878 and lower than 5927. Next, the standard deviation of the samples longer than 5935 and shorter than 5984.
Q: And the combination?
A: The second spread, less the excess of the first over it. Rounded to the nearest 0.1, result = 0.6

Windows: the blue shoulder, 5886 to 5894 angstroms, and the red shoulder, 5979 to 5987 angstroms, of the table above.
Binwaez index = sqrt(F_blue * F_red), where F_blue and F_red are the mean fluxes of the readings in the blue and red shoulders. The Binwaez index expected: 30.1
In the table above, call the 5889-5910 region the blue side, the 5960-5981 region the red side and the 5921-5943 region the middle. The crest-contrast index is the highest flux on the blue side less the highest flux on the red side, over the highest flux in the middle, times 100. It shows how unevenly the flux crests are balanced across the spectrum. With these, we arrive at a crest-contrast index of -1.1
